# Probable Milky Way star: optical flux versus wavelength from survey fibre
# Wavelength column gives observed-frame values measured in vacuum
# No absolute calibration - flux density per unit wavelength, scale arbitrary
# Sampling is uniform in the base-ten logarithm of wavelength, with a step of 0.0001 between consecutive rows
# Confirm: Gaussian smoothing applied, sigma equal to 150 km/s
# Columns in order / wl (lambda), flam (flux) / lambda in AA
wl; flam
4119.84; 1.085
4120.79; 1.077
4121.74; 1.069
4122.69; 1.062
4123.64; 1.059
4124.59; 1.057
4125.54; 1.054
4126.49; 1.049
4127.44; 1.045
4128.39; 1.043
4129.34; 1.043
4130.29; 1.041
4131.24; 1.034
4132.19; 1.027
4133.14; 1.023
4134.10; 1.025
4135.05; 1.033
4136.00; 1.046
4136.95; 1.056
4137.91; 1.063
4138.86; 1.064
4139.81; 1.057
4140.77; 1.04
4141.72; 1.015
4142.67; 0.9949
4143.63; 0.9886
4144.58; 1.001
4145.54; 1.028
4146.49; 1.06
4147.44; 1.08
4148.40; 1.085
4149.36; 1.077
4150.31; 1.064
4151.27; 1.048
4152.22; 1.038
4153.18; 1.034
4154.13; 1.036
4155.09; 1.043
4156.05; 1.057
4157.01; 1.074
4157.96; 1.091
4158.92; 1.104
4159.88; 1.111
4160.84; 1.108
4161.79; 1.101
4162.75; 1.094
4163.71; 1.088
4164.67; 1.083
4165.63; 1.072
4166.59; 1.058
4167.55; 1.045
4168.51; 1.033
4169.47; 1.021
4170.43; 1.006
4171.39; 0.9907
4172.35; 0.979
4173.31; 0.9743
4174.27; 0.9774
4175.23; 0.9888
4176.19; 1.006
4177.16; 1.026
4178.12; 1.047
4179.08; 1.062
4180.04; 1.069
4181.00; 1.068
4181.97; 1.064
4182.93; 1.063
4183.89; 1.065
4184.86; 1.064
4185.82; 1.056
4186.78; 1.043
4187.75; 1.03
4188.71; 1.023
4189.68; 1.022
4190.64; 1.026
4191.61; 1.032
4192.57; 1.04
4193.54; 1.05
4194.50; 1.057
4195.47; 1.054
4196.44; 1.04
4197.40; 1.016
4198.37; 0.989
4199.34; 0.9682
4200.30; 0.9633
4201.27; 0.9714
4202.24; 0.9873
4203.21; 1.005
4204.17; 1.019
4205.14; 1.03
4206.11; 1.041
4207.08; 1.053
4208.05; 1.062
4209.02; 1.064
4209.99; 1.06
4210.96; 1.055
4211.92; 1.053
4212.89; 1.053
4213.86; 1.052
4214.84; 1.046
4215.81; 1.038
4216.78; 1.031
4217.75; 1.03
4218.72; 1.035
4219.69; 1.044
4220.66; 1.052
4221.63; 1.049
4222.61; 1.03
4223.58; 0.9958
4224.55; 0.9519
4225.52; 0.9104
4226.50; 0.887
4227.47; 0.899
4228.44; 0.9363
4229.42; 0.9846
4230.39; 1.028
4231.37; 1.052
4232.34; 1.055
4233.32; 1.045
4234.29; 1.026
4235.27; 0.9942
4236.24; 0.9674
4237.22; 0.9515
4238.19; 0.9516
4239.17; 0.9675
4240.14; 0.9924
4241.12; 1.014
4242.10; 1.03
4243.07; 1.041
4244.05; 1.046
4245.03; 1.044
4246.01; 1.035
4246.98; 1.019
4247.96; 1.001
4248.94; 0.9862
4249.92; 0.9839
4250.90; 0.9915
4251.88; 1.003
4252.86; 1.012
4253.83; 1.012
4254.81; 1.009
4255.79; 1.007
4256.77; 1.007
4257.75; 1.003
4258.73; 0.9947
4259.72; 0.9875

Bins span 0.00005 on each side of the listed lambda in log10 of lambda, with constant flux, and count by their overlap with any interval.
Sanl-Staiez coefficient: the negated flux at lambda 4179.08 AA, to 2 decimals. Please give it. -1.06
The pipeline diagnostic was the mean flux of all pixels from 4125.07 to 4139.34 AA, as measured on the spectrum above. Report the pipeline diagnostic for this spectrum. 1.04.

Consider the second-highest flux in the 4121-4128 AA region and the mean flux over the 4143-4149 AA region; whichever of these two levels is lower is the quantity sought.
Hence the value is 1.04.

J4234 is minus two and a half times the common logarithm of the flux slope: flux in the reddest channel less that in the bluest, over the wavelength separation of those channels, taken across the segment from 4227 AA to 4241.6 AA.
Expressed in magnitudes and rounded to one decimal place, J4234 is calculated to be 5.2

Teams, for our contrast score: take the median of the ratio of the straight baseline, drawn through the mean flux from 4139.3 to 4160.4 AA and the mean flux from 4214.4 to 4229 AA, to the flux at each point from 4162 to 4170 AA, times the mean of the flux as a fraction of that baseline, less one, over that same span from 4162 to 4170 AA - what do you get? 0.022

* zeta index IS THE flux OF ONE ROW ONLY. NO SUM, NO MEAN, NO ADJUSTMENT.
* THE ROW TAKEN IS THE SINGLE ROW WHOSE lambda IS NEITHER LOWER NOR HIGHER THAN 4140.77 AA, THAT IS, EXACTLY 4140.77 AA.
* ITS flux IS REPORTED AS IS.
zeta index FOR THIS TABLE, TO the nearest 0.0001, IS 1.0400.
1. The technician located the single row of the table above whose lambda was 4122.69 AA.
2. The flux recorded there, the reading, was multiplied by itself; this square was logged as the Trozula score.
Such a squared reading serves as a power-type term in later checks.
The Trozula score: 1.13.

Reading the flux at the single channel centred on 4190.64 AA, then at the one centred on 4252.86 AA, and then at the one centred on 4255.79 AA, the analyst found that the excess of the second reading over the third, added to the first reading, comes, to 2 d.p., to 1.03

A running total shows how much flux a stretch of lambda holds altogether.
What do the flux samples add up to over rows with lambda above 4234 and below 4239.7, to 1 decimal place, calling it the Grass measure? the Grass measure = 5.9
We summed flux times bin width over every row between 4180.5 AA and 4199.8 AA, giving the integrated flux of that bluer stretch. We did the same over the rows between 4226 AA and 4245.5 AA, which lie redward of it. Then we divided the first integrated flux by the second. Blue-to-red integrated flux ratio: 1.03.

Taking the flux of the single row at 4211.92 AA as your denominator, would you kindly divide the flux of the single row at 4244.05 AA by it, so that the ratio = 0.99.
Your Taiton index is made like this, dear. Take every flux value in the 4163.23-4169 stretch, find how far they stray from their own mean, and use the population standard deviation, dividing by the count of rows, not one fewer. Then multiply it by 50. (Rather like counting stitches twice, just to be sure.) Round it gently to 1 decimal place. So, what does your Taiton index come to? 1.0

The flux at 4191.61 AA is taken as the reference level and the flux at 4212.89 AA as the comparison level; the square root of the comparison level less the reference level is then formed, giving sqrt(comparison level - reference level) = 0.14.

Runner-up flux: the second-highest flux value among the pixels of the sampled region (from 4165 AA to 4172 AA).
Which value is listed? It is 1.058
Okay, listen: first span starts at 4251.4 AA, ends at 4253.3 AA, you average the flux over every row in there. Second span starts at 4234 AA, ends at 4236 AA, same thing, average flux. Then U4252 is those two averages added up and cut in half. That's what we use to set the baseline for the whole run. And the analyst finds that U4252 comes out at 1.01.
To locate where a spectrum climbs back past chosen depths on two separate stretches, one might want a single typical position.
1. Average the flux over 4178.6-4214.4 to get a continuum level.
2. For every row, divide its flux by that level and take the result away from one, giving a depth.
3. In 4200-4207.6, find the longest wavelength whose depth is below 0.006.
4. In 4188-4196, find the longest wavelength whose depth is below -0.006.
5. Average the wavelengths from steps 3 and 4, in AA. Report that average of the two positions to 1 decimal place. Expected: 4201.3 AA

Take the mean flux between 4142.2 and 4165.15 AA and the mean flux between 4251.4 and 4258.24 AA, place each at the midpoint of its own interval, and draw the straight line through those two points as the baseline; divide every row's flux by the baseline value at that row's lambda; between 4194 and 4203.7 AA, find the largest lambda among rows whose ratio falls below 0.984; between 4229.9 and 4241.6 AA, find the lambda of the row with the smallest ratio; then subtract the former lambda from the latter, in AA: 34.0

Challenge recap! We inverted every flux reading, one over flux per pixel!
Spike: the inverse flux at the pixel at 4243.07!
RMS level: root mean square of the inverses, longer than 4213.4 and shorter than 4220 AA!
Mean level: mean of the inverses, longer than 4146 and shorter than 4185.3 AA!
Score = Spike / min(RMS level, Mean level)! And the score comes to 1.01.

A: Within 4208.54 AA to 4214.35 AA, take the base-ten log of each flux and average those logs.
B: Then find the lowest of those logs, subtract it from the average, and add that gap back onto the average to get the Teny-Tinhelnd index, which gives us 0.025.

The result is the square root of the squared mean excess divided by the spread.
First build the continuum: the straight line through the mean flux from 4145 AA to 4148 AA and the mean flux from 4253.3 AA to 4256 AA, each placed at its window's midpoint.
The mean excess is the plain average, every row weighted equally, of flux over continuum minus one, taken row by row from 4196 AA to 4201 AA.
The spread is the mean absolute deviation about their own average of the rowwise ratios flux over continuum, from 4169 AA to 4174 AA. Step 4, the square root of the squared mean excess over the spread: 0.3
